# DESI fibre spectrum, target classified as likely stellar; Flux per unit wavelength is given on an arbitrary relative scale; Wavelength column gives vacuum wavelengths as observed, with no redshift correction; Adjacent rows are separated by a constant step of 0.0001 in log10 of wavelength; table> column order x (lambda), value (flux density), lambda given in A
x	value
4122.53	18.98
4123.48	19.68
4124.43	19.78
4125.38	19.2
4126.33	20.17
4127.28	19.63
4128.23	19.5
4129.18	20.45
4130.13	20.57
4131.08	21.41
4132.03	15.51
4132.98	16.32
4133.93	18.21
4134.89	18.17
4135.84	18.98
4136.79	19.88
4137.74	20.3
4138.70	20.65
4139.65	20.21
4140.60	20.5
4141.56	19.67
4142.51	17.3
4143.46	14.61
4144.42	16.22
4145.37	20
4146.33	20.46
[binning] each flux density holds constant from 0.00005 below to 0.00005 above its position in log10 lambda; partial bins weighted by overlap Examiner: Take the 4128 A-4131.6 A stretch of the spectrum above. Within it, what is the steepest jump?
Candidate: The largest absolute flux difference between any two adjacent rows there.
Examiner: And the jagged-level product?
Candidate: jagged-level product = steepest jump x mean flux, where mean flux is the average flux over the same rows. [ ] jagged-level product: 19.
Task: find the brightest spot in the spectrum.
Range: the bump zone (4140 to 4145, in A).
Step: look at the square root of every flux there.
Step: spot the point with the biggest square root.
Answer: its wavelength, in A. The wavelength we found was 4140.60 A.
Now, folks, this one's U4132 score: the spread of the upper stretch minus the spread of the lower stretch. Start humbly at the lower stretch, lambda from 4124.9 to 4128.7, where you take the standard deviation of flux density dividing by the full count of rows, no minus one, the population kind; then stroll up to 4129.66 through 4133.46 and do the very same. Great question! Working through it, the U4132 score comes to 2.2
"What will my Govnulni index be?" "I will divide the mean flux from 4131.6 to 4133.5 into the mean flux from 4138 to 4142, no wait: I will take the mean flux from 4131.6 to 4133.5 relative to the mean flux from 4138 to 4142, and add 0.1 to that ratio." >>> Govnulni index 0.89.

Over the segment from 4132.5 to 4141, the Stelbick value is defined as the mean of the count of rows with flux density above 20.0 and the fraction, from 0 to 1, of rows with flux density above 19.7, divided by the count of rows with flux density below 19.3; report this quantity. 0.57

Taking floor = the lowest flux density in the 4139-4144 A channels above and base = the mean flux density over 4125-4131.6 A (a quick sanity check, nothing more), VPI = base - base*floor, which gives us -274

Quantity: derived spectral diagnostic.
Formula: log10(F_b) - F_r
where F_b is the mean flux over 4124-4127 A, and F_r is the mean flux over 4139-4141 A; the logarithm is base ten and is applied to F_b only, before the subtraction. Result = -19.1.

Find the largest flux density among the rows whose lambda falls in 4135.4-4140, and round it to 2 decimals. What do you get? 20.65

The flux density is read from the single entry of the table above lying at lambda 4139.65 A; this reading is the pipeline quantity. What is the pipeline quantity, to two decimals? 20.21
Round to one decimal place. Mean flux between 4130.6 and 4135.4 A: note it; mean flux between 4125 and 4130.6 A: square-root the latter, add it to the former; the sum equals 22.4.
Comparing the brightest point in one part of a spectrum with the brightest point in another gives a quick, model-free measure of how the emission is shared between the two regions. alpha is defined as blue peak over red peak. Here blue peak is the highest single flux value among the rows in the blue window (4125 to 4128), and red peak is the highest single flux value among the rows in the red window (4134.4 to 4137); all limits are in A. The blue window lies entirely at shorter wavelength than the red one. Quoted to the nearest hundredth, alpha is 1.01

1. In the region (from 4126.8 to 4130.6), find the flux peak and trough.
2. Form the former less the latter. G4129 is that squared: 1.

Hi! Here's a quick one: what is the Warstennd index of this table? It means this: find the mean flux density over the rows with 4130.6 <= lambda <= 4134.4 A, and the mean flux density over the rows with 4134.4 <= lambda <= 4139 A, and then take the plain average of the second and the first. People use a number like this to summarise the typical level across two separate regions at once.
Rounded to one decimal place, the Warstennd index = 18.7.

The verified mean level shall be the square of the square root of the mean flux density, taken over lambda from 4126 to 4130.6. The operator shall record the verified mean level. 20.1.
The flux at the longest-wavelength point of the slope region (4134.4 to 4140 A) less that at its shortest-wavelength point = 2.0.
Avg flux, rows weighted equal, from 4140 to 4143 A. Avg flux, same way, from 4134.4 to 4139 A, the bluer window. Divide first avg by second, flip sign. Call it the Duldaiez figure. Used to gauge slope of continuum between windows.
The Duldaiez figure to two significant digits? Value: -0.98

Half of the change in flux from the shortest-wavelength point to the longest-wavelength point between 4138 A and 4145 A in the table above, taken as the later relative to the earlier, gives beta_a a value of -2.2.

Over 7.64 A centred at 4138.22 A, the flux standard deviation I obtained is 0.8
